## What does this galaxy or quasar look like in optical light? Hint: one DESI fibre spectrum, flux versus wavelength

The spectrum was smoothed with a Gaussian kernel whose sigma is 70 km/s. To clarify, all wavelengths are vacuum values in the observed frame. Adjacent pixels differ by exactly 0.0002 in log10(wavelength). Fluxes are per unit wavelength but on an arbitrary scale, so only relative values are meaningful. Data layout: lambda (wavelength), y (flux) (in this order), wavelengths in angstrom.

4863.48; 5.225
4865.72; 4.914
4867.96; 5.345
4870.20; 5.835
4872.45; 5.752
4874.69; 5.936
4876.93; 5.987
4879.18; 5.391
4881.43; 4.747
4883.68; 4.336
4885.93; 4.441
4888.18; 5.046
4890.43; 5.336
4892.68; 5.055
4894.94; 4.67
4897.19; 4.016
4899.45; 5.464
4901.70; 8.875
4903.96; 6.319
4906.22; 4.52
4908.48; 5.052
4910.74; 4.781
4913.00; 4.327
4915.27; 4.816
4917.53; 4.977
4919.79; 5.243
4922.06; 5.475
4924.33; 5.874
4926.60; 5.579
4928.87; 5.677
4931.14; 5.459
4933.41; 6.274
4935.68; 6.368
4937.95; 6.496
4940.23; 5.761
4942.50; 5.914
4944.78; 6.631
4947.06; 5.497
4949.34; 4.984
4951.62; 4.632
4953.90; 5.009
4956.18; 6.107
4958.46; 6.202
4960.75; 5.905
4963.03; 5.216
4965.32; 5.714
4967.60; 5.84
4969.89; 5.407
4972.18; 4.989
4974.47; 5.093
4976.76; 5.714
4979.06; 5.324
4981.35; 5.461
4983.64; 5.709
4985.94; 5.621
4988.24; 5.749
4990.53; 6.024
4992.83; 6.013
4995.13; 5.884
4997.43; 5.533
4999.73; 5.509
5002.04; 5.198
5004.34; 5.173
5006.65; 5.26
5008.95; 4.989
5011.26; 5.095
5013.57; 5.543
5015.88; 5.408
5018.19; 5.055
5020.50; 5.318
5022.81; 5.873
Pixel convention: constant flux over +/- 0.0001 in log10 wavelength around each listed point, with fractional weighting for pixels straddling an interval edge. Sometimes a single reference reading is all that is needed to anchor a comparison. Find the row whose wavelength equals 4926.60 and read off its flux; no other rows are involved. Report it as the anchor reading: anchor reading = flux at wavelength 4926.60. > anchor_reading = 5.579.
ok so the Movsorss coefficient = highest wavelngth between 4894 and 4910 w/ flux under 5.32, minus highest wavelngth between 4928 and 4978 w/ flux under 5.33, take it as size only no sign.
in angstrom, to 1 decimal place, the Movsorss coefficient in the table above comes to 66.0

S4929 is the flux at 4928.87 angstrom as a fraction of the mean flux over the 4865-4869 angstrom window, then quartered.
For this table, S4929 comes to 0.28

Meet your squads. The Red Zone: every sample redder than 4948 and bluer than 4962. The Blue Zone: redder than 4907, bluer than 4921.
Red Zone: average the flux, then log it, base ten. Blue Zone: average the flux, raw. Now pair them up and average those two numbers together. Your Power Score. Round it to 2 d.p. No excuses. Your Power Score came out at 2.80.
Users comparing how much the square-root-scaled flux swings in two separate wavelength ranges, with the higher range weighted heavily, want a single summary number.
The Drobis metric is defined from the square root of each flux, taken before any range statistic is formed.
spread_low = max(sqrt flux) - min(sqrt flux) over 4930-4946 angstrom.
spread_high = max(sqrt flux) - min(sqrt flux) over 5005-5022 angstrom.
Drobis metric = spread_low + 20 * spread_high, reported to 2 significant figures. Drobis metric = 2.7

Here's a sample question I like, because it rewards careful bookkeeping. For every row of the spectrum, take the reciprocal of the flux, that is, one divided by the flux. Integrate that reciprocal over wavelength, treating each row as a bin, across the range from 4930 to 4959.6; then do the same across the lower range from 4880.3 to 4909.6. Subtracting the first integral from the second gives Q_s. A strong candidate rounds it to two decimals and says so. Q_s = 0.66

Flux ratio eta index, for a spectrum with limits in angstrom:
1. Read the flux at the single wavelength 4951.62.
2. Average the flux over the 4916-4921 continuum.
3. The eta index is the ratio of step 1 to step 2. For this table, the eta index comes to 0.91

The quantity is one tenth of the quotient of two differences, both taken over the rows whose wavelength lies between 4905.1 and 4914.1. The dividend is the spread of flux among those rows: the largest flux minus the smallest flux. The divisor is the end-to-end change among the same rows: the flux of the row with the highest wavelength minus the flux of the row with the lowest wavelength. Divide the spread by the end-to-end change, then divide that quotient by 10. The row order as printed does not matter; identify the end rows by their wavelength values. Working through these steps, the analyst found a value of -0.38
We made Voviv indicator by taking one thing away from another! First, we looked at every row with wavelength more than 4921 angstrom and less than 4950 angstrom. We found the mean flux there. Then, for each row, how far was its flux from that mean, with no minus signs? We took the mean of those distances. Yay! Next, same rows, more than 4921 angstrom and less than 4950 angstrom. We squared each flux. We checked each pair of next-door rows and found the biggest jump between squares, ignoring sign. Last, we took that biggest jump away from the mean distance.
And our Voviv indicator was -13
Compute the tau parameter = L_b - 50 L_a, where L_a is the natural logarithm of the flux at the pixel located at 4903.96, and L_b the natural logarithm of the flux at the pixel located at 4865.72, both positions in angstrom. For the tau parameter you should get -90.6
